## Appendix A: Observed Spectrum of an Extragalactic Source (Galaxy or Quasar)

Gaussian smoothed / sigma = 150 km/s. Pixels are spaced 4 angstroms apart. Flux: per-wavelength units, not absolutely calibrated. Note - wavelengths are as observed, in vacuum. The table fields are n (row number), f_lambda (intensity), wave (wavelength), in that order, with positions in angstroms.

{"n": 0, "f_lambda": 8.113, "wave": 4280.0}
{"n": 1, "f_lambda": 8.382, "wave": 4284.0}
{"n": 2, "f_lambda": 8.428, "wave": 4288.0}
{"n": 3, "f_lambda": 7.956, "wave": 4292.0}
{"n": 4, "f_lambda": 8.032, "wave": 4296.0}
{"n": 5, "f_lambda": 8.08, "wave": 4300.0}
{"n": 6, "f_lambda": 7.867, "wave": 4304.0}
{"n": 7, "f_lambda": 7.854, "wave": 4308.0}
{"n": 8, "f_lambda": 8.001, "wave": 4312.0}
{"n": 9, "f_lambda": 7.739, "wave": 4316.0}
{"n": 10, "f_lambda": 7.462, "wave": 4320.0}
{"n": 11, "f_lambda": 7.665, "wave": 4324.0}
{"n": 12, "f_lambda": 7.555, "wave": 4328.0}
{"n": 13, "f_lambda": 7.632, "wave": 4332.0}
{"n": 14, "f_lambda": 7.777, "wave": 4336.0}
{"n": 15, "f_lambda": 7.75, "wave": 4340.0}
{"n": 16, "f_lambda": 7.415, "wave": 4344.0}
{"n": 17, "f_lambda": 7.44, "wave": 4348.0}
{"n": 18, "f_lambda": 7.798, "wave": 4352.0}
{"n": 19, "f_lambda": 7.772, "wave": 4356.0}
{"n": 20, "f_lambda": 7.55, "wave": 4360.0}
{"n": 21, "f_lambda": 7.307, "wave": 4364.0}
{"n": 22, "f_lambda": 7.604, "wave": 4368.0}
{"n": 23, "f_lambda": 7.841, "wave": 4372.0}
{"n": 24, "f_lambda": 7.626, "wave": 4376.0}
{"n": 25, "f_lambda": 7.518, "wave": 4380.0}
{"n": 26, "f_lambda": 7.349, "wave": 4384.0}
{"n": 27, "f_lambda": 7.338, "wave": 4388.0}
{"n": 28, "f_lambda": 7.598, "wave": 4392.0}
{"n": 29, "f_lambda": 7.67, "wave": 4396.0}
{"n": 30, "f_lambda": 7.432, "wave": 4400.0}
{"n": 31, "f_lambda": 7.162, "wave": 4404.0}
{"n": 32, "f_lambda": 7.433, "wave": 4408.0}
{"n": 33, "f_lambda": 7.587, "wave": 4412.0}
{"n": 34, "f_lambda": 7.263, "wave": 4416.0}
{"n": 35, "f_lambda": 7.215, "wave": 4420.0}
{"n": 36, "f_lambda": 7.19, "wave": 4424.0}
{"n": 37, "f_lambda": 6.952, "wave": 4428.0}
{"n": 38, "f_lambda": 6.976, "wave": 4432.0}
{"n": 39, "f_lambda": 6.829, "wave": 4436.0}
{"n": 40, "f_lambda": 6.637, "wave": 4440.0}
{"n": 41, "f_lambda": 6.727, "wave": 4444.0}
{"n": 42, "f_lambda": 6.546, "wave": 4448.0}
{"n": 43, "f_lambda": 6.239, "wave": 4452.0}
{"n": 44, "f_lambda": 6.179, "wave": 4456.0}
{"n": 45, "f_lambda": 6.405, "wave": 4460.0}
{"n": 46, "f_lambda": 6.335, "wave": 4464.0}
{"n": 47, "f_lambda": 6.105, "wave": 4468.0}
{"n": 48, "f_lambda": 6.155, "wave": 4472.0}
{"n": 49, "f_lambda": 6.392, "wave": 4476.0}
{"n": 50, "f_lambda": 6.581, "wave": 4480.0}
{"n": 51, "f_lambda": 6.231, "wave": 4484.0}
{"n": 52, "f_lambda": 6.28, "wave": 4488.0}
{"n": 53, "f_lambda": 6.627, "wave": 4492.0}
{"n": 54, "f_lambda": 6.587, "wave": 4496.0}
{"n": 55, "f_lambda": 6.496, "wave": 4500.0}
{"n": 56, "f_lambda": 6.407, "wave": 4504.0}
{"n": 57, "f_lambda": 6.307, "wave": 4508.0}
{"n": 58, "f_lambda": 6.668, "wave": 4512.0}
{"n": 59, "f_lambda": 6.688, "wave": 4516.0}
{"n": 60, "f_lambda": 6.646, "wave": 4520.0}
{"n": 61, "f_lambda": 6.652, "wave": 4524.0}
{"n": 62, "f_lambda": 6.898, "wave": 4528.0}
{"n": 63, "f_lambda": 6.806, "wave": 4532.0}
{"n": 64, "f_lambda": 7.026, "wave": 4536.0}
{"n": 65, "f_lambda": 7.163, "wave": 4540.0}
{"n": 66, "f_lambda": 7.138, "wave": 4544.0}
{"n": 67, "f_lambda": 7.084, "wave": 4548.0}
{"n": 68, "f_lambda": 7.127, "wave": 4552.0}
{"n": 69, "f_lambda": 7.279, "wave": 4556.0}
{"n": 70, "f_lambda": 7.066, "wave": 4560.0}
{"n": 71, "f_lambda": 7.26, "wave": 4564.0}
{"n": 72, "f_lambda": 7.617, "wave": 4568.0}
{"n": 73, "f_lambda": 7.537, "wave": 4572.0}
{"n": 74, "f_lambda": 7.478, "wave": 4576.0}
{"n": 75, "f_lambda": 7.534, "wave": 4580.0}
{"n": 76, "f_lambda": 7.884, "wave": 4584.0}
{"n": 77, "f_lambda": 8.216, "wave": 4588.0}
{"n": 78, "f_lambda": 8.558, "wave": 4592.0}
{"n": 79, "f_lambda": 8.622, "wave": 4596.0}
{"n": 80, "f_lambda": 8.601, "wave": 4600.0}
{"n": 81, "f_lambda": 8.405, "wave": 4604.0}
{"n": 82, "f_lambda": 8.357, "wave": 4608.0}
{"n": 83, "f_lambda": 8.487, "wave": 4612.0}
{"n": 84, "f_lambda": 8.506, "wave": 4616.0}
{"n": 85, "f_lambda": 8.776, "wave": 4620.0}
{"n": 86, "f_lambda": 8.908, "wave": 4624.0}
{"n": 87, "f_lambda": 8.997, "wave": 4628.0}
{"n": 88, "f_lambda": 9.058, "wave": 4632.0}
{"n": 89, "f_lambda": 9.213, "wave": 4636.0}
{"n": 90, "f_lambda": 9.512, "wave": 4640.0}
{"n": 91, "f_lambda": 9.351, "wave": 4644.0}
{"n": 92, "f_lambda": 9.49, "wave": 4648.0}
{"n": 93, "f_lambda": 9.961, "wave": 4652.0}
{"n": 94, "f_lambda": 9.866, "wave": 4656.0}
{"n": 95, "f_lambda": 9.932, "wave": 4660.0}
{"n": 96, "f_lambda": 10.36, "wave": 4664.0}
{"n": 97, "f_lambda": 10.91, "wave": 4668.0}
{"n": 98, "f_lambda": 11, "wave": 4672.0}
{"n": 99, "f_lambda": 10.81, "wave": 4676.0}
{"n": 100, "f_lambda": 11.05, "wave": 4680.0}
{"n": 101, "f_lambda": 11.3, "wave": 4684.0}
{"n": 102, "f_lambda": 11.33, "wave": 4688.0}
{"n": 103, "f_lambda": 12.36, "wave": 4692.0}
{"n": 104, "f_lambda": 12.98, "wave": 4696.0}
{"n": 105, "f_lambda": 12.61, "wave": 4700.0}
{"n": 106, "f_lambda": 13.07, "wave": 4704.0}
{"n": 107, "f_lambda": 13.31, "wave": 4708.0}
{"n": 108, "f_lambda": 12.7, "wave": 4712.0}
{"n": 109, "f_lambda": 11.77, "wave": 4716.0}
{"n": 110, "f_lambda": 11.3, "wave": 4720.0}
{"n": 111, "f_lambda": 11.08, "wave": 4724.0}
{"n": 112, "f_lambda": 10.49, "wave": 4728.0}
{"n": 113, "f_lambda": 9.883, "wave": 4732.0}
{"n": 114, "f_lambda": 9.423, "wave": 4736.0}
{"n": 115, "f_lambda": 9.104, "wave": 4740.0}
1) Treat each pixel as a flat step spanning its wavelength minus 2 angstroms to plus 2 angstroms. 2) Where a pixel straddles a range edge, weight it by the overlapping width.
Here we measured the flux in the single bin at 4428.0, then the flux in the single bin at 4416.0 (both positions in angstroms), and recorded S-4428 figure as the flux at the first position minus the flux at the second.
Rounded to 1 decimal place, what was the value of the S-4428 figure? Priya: -0.3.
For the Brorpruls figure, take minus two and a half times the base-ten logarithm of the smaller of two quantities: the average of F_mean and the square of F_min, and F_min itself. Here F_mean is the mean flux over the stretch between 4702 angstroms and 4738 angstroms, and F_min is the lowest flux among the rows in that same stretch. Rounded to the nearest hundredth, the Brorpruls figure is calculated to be -2.44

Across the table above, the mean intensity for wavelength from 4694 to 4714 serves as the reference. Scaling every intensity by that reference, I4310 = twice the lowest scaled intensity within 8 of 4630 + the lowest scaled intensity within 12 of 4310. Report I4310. 1.95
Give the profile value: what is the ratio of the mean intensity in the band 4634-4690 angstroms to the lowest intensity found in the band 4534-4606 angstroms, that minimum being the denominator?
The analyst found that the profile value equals 1.46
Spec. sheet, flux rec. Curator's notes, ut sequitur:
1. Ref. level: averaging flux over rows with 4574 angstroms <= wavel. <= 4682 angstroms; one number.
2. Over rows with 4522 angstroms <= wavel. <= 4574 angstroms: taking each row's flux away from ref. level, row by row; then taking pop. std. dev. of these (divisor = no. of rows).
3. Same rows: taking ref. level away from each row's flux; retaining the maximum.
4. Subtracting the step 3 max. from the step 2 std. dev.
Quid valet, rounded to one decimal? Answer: 1.8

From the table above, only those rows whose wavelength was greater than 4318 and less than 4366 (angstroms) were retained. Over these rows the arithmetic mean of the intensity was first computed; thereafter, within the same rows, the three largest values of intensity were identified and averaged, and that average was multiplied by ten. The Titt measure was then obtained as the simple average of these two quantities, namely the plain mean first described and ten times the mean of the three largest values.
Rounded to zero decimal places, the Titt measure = 43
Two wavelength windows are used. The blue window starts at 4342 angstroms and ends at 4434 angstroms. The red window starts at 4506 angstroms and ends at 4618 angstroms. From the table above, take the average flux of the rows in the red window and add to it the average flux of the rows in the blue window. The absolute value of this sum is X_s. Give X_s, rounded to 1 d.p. 14.9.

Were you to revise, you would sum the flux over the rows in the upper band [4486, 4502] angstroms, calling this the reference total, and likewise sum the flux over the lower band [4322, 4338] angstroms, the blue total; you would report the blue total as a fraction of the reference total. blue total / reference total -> 1.18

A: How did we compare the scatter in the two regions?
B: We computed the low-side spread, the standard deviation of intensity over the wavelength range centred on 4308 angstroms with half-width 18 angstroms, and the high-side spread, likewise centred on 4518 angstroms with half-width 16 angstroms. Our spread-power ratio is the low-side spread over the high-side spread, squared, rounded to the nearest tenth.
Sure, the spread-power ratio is 1.1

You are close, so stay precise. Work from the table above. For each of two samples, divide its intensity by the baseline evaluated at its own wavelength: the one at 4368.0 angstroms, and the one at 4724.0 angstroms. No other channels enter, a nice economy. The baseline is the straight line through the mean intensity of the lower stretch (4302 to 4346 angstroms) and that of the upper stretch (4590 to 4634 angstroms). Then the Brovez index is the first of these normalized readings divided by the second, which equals 0.79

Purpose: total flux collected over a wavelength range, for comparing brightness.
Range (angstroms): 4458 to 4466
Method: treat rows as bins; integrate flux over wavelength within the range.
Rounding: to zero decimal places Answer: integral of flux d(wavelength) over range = 51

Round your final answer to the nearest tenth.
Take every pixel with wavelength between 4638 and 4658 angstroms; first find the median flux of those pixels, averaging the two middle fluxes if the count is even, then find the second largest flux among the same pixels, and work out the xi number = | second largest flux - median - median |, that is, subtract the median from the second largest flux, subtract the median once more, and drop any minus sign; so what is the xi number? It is 9.2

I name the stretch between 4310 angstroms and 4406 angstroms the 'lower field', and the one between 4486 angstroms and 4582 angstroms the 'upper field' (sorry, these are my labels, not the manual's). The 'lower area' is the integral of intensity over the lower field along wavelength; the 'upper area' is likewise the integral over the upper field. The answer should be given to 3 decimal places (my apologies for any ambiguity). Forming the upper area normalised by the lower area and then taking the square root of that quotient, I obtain 0.956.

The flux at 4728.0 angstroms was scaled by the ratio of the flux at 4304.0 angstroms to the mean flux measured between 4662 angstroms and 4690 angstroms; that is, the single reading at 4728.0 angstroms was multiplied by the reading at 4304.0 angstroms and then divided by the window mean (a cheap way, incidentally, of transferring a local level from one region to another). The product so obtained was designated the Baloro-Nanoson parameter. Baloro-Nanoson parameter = 7.5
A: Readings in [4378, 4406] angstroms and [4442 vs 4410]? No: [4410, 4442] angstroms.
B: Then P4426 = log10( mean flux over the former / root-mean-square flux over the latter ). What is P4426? 0.02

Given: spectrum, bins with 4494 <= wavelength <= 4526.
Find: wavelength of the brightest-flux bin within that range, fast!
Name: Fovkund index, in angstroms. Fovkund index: 4516.0 angstroms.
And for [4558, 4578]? 4568.0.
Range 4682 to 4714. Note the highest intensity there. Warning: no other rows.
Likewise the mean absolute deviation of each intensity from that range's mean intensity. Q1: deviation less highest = -13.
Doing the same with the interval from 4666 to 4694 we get -12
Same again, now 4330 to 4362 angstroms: -8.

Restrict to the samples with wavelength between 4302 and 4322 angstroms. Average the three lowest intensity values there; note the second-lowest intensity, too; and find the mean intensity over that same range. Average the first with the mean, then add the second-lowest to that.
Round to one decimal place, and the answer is 15.5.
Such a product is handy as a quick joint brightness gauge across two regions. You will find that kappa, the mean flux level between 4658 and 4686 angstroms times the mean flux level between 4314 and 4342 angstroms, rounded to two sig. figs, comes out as 82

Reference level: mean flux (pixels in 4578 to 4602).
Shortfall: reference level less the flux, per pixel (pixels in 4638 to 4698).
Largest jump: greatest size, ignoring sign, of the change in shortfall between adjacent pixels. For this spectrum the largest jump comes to 1.03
